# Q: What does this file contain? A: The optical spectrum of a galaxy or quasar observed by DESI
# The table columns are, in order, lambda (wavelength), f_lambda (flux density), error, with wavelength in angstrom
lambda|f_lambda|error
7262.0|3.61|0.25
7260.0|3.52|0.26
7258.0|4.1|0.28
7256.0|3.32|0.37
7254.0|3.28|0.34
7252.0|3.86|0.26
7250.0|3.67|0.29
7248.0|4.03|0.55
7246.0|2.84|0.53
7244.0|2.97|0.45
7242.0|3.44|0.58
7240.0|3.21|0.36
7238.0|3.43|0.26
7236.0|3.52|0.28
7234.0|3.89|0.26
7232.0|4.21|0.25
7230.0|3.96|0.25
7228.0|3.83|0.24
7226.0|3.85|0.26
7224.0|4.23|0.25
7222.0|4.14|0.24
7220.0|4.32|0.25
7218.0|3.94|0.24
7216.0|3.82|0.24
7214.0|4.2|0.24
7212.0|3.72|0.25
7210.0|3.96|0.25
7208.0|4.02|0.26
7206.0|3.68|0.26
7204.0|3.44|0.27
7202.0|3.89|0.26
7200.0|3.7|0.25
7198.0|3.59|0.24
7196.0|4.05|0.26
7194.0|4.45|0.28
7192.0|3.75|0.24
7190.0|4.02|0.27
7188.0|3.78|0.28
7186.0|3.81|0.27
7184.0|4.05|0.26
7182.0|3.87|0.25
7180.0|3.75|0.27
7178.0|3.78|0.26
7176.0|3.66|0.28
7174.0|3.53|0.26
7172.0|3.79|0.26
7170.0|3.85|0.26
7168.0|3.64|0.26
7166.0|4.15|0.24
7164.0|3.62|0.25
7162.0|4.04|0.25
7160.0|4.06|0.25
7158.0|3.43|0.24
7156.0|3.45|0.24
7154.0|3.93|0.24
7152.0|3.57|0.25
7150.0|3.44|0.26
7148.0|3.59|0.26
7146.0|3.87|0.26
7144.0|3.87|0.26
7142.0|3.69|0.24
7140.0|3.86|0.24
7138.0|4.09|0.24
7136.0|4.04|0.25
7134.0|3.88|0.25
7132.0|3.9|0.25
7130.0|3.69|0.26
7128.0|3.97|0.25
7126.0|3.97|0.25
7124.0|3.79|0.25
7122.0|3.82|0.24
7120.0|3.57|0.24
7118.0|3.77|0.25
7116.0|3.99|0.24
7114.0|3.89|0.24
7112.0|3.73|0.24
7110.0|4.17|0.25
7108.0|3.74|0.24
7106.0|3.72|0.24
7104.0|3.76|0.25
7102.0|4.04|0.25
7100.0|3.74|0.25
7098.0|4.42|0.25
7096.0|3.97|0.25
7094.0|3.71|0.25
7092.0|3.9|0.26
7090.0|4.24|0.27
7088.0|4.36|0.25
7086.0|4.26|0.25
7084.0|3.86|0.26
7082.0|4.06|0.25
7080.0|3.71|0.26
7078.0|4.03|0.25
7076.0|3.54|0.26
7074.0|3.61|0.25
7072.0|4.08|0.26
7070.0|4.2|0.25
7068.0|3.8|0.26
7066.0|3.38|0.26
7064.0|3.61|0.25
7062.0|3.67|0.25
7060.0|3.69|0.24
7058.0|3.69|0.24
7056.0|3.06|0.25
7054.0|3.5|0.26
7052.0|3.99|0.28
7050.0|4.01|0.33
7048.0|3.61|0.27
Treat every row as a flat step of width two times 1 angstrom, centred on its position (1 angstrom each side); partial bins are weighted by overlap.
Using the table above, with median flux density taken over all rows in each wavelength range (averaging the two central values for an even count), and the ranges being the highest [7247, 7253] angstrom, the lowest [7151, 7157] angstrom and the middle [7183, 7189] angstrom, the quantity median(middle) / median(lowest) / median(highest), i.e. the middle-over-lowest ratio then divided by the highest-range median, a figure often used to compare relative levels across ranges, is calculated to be 0.28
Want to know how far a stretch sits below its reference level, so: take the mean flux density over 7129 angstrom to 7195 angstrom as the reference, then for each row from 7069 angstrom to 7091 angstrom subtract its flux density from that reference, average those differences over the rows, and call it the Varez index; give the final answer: -0.18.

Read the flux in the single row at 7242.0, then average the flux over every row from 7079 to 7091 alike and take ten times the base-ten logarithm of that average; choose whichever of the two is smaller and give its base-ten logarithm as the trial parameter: 0.537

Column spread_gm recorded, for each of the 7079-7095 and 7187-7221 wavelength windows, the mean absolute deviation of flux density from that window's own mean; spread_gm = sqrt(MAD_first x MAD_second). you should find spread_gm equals 0.21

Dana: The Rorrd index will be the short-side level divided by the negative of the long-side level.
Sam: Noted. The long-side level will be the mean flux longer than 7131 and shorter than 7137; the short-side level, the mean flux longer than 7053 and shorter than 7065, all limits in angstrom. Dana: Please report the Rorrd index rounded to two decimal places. -0.90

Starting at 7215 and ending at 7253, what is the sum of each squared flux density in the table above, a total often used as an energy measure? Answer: 270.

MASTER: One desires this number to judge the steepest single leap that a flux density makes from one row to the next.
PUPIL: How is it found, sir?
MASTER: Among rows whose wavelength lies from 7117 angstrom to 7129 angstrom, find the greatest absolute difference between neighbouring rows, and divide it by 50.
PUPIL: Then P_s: 0.0050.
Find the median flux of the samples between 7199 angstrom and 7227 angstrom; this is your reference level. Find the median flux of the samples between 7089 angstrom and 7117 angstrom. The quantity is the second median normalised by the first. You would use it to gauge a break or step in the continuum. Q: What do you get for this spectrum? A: 0.99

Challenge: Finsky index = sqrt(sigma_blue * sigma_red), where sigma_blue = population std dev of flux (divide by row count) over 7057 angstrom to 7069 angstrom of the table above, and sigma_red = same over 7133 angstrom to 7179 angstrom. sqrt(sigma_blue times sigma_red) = 0.167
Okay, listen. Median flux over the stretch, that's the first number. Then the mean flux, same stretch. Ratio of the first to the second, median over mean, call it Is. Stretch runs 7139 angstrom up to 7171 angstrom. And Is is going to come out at 1.00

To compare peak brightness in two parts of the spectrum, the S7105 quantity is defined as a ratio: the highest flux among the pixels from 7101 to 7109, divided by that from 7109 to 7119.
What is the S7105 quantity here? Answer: 0.97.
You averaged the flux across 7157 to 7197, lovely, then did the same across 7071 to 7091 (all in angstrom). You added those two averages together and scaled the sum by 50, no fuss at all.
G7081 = 391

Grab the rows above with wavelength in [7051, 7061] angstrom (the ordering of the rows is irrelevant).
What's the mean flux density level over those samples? 3.59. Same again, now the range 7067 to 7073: 4.03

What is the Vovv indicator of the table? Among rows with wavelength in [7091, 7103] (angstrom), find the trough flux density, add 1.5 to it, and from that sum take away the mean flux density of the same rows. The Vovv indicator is 1.25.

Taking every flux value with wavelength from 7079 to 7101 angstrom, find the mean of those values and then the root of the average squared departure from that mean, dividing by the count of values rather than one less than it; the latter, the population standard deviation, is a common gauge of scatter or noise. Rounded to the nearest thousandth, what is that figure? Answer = 0.252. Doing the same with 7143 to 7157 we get 0.195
